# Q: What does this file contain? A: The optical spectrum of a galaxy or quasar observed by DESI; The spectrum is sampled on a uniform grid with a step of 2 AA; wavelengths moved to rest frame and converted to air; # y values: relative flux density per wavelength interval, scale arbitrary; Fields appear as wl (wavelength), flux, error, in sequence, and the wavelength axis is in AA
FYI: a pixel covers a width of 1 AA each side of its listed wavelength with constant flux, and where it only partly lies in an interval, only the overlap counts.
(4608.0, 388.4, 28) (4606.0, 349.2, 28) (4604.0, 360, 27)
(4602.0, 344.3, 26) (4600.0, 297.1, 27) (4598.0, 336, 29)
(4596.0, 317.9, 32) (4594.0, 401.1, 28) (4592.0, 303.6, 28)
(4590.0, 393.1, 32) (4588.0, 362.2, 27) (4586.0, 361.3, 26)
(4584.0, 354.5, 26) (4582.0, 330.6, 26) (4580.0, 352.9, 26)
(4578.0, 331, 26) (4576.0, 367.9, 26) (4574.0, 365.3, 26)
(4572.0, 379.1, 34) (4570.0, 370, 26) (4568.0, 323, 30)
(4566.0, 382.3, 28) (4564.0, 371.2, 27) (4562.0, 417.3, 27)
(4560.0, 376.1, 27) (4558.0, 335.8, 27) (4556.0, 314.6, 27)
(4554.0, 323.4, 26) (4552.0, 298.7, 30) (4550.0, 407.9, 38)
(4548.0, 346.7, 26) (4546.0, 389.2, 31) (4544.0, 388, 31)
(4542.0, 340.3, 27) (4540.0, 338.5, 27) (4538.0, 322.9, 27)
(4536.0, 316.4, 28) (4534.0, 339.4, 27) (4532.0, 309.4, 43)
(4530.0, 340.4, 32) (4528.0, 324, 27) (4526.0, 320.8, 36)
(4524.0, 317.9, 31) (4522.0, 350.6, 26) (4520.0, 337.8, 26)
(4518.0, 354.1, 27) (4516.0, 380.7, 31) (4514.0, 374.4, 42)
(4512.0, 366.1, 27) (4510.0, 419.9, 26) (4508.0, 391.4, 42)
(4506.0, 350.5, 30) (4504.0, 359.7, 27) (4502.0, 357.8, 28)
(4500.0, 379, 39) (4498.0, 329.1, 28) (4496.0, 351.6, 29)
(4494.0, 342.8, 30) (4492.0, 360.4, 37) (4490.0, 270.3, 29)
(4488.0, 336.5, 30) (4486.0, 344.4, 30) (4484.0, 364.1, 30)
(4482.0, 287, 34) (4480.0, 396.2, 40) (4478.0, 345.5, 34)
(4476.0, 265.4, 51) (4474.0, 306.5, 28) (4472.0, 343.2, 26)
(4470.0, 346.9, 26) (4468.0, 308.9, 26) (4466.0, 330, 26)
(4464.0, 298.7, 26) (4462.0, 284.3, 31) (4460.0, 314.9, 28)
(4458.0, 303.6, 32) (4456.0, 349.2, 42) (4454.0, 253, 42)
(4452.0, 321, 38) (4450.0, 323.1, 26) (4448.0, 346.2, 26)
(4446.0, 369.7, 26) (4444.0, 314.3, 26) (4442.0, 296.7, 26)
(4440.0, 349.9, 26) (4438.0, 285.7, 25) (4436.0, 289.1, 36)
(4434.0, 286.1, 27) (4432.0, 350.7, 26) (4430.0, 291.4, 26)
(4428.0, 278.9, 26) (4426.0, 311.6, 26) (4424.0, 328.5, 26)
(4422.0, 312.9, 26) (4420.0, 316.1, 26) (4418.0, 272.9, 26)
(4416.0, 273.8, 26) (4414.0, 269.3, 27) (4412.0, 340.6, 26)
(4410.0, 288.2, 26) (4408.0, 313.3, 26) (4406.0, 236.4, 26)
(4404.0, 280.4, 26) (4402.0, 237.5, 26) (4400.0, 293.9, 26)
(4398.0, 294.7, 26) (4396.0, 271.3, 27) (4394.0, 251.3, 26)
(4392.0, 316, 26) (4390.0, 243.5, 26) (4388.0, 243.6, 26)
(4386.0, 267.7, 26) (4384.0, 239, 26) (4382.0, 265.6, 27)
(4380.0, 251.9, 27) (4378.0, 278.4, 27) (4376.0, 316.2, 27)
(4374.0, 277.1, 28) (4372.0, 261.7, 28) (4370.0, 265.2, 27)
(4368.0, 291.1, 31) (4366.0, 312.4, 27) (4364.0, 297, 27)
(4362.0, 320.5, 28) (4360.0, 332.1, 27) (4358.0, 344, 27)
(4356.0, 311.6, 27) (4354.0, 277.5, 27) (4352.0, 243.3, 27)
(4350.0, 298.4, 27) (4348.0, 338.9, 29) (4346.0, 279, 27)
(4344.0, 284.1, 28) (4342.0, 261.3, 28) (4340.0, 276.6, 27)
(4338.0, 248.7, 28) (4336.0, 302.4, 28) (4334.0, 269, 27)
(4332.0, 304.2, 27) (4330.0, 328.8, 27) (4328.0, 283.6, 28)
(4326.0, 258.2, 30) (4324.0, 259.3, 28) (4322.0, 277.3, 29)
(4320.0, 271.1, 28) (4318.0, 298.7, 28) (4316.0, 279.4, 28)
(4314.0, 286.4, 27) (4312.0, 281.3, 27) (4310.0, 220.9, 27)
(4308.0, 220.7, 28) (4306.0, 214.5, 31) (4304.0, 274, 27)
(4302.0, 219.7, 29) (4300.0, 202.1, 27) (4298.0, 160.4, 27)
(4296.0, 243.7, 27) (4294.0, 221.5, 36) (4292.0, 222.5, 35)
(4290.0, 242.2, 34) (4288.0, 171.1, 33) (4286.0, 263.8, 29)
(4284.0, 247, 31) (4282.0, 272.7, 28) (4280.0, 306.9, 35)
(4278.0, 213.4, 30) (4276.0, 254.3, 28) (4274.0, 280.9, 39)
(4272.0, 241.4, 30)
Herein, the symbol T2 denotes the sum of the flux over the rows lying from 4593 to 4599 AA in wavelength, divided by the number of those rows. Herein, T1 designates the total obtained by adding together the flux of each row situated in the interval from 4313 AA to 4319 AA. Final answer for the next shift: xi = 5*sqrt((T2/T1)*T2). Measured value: 60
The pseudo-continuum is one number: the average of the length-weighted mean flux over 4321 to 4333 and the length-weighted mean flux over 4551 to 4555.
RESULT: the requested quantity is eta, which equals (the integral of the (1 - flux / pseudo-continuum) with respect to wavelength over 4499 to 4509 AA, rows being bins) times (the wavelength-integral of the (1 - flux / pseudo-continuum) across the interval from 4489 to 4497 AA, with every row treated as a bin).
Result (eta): 2.1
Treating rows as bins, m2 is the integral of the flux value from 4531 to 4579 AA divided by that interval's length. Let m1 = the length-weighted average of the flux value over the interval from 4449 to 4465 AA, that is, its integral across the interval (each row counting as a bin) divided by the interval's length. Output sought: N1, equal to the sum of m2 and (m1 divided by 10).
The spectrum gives 383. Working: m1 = 306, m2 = 352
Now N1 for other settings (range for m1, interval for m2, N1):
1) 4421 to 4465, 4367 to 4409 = 302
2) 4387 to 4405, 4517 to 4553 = 368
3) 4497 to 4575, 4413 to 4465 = 343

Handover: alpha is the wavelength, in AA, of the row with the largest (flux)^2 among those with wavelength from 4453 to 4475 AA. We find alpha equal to 4456.0 AA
